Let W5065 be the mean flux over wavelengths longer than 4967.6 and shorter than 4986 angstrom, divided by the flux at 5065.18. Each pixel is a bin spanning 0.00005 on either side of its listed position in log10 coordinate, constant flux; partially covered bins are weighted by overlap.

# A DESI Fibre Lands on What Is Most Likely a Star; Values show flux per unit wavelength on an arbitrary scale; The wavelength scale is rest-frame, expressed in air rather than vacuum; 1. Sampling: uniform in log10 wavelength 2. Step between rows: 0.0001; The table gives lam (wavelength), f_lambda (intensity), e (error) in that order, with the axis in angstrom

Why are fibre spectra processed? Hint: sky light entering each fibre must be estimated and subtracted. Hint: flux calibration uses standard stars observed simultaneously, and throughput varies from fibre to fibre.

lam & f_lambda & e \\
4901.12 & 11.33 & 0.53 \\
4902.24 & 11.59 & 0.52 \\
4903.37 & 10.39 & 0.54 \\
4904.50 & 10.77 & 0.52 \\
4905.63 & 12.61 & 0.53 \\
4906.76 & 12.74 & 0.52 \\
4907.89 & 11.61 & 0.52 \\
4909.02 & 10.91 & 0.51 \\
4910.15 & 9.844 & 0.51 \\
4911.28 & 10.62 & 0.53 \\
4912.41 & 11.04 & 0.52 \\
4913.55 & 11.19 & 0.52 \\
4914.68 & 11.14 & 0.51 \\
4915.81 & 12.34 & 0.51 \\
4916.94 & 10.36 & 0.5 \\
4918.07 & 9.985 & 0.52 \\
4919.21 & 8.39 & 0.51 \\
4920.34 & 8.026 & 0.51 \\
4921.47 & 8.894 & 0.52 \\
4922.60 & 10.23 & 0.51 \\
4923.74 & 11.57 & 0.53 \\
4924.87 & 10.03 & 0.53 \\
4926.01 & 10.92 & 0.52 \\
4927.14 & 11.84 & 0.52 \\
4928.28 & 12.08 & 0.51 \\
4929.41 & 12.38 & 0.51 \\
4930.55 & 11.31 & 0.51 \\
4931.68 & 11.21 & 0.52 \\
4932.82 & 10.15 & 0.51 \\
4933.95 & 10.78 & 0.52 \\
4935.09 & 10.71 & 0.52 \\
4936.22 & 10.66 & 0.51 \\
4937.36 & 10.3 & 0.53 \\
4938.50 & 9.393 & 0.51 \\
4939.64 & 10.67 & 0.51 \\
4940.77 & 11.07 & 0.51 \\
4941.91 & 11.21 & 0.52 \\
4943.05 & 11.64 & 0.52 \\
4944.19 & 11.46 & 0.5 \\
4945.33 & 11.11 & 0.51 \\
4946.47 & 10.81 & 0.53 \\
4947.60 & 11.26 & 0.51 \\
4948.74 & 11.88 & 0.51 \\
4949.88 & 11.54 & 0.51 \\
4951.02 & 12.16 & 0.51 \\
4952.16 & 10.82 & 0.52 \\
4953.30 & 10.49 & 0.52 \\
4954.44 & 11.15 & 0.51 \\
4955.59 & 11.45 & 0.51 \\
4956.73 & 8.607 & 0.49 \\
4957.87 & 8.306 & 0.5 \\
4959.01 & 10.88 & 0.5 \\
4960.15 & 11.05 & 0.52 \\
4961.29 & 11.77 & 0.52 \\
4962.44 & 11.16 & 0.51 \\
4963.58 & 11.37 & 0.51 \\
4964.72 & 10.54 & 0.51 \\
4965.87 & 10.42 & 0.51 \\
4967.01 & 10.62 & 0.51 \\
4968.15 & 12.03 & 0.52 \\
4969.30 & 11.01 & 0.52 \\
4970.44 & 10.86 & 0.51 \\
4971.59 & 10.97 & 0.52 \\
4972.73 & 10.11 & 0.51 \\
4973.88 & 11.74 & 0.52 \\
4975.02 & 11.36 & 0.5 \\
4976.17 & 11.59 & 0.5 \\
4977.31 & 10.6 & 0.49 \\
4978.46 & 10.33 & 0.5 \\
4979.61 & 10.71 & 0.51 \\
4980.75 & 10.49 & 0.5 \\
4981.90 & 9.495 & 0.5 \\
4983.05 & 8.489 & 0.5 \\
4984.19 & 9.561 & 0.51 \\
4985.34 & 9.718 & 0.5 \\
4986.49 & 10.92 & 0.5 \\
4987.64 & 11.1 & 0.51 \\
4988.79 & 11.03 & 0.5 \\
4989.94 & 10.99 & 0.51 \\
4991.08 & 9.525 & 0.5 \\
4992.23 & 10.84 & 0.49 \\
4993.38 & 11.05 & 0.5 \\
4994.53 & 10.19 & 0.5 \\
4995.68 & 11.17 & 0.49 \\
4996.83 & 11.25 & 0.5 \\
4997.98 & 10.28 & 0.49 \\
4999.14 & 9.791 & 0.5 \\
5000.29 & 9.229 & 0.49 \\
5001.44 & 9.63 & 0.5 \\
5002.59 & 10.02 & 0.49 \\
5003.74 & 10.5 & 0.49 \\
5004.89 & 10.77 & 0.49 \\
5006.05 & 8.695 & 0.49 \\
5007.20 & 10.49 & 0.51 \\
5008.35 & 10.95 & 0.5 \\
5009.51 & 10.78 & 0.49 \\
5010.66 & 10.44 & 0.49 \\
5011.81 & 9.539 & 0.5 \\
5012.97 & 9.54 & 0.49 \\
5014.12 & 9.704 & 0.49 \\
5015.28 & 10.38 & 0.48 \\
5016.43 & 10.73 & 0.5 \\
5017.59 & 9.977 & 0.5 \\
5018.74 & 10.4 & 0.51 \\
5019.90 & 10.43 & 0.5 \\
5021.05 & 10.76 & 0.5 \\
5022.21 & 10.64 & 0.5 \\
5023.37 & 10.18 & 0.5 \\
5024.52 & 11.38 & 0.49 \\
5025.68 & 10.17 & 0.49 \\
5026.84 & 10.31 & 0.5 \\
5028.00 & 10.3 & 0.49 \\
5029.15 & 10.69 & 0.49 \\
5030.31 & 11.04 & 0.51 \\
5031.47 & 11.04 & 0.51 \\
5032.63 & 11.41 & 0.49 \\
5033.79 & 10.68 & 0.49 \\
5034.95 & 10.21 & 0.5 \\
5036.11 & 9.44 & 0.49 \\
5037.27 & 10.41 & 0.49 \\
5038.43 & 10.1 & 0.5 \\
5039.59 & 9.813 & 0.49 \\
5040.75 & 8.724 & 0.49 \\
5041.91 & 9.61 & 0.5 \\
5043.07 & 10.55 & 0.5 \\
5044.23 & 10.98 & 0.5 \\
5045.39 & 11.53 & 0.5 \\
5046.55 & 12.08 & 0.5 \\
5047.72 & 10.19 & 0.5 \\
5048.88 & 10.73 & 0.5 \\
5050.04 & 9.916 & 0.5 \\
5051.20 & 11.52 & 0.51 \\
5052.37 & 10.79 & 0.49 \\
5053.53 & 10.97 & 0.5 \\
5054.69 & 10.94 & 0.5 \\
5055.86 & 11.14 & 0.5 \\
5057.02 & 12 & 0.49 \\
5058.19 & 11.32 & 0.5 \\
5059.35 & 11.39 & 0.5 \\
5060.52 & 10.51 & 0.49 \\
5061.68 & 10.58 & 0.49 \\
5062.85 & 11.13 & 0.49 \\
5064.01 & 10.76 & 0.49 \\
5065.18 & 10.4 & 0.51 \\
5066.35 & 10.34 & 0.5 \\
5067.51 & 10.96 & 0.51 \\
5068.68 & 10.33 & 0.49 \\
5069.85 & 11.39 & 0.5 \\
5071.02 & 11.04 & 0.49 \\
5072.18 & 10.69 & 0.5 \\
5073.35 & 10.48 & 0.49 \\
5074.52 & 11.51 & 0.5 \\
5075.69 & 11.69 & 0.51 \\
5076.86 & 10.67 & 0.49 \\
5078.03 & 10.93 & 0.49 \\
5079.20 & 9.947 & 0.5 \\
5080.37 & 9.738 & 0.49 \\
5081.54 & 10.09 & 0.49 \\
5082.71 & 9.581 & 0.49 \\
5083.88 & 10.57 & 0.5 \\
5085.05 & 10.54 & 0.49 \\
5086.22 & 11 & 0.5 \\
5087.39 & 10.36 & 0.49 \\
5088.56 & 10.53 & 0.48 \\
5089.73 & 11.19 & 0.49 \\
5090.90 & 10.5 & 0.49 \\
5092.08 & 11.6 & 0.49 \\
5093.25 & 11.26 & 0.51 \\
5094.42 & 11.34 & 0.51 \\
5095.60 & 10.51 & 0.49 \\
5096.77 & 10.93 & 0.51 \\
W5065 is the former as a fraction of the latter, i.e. 1.02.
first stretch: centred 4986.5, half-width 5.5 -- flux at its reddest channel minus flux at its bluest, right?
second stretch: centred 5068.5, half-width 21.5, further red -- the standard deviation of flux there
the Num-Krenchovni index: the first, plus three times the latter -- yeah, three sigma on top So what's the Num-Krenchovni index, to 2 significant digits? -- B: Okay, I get 1.7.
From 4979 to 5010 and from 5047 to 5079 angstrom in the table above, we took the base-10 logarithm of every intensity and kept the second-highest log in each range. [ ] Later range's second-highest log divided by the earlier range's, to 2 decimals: 1.02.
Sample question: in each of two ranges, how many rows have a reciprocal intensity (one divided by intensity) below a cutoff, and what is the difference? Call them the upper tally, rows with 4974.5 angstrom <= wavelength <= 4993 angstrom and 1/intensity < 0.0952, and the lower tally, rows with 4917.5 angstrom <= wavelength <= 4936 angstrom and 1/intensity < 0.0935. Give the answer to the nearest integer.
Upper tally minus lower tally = 0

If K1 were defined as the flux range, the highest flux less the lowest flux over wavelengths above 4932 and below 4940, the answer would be 1.4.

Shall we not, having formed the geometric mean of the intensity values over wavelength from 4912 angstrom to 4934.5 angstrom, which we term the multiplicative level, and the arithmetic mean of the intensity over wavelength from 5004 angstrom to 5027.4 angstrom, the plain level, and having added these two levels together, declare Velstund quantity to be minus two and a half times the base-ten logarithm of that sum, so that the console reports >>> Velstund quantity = -3.30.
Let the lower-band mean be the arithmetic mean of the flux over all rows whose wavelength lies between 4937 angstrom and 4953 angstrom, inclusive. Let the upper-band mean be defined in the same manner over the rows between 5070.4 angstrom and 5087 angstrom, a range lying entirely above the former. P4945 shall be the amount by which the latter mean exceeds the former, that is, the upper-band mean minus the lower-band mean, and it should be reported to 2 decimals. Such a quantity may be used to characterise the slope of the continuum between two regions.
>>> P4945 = -0.49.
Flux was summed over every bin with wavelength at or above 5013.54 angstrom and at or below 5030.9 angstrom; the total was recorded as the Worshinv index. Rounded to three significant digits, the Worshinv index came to 157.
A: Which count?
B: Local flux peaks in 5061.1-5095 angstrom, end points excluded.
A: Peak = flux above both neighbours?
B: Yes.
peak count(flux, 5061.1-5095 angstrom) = 10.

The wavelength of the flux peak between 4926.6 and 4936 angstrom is 4929.41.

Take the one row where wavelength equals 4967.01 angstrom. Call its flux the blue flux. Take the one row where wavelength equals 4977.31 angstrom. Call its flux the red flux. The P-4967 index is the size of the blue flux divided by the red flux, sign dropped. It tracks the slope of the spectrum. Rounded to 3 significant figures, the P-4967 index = 1.00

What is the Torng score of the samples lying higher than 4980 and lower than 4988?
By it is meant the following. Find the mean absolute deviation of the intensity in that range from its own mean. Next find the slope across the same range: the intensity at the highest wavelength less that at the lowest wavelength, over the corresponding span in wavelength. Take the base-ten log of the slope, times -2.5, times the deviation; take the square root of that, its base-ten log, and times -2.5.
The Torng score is -0.37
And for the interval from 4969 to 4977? -0.04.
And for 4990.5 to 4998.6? -0.13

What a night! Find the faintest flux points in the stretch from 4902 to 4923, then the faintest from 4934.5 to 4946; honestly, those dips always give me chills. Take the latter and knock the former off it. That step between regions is 1.4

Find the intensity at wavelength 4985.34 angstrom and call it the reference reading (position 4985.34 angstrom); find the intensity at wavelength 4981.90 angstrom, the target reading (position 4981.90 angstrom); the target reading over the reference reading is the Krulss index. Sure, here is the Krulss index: 0.98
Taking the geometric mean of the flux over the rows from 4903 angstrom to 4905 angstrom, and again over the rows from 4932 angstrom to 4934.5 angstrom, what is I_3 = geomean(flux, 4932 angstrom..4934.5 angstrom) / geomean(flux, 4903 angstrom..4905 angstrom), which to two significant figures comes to 0.99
